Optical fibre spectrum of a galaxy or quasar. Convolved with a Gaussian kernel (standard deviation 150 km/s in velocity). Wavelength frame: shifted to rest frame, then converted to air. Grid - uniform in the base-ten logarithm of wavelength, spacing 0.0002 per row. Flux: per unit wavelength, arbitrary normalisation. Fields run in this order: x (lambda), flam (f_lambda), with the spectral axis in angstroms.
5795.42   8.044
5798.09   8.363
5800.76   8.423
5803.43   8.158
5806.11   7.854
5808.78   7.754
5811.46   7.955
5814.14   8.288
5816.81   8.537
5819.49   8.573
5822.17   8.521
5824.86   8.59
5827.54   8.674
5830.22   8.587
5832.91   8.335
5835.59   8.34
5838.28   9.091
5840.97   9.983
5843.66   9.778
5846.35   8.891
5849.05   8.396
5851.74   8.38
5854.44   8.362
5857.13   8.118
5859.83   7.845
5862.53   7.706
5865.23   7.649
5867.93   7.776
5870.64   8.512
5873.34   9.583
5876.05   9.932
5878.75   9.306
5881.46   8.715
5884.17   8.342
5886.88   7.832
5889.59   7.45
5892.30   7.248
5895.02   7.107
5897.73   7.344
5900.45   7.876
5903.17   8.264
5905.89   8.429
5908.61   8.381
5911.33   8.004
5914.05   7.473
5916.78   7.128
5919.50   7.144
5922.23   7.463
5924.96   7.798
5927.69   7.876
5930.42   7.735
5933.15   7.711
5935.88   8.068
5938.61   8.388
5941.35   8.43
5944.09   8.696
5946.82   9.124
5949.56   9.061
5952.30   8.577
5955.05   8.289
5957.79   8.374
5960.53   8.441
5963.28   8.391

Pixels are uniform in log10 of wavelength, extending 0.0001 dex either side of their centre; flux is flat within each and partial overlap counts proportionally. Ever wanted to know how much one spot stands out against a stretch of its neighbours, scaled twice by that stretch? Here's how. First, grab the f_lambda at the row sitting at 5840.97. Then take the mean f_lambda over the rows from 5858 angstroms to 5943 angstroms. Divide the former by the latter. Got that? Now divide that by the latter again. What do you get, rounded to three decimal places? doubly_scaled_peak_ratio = 0.155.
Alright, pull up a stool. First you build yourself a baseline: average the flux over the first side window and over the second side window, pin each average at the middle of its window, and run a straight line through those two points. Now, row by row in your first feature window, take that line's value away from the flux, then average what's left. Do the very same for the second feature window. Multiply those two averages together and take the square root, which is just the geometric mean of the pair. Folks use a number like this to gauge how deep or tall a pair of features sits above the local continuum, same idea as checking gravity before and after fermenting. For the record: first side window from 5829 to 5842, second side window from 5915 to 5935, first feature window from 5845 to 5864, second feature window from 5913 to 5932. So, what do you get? 0.16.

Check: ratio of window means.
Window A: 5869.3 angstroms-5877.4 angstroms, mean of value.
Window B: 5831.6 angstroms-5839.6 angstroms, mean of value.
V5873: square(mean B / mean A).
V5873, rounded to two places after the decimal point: 0.85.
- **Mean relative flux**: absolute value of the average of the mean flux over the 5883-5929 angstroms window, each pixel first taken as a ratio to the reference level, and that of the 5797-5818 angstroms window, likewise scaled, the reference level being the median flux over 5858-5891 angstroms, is 0.98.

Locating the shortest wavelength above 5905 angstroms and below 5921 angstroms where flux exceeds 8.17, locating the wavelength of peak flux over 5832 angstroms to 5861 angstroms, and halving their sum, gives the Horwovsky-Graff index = 5873.4 angstroms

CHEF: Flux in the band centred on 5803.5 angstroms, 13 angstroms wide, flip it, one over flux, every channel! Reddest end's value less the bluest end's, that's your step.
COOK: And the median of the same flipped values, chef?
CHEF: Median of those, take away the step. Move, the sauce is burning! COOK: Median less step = 0.113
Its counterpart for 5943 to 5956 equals 0.109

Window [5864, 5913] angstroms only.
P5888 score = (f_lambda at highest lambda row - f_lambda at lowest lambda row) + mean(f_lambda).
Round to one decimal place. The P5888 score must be 8.6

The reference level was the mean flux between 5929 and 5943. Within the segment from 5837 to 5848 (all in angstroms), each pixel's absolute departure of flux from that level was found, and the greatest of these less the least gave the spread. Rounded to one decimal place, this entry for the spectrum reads 1.1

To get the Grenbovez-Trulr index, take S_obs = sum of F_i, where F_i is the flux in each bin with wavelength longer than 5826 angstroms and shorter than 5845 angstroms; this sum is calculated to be 63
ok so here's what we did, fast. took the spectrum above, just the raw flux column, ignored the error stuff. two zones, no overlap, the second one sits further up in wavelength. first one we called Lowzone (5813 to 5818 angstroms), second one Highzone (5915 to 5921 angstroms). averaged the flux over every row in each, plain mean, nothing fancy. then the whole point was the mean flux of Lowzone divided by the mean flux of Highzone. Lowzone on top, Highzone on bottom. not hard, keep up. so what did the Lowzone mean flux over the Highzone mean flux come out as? 1.18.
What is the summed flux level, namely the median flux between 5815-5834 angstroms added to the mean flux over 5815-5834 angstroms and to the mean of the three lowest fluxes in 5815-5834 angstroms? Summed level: 25.6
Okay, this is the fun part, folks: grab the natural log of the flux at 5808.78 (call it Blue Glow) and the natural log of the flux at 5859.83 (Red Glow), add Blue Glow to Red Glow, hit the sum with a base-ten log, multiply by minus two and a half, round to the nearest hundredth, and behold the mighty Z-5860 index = -1.53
